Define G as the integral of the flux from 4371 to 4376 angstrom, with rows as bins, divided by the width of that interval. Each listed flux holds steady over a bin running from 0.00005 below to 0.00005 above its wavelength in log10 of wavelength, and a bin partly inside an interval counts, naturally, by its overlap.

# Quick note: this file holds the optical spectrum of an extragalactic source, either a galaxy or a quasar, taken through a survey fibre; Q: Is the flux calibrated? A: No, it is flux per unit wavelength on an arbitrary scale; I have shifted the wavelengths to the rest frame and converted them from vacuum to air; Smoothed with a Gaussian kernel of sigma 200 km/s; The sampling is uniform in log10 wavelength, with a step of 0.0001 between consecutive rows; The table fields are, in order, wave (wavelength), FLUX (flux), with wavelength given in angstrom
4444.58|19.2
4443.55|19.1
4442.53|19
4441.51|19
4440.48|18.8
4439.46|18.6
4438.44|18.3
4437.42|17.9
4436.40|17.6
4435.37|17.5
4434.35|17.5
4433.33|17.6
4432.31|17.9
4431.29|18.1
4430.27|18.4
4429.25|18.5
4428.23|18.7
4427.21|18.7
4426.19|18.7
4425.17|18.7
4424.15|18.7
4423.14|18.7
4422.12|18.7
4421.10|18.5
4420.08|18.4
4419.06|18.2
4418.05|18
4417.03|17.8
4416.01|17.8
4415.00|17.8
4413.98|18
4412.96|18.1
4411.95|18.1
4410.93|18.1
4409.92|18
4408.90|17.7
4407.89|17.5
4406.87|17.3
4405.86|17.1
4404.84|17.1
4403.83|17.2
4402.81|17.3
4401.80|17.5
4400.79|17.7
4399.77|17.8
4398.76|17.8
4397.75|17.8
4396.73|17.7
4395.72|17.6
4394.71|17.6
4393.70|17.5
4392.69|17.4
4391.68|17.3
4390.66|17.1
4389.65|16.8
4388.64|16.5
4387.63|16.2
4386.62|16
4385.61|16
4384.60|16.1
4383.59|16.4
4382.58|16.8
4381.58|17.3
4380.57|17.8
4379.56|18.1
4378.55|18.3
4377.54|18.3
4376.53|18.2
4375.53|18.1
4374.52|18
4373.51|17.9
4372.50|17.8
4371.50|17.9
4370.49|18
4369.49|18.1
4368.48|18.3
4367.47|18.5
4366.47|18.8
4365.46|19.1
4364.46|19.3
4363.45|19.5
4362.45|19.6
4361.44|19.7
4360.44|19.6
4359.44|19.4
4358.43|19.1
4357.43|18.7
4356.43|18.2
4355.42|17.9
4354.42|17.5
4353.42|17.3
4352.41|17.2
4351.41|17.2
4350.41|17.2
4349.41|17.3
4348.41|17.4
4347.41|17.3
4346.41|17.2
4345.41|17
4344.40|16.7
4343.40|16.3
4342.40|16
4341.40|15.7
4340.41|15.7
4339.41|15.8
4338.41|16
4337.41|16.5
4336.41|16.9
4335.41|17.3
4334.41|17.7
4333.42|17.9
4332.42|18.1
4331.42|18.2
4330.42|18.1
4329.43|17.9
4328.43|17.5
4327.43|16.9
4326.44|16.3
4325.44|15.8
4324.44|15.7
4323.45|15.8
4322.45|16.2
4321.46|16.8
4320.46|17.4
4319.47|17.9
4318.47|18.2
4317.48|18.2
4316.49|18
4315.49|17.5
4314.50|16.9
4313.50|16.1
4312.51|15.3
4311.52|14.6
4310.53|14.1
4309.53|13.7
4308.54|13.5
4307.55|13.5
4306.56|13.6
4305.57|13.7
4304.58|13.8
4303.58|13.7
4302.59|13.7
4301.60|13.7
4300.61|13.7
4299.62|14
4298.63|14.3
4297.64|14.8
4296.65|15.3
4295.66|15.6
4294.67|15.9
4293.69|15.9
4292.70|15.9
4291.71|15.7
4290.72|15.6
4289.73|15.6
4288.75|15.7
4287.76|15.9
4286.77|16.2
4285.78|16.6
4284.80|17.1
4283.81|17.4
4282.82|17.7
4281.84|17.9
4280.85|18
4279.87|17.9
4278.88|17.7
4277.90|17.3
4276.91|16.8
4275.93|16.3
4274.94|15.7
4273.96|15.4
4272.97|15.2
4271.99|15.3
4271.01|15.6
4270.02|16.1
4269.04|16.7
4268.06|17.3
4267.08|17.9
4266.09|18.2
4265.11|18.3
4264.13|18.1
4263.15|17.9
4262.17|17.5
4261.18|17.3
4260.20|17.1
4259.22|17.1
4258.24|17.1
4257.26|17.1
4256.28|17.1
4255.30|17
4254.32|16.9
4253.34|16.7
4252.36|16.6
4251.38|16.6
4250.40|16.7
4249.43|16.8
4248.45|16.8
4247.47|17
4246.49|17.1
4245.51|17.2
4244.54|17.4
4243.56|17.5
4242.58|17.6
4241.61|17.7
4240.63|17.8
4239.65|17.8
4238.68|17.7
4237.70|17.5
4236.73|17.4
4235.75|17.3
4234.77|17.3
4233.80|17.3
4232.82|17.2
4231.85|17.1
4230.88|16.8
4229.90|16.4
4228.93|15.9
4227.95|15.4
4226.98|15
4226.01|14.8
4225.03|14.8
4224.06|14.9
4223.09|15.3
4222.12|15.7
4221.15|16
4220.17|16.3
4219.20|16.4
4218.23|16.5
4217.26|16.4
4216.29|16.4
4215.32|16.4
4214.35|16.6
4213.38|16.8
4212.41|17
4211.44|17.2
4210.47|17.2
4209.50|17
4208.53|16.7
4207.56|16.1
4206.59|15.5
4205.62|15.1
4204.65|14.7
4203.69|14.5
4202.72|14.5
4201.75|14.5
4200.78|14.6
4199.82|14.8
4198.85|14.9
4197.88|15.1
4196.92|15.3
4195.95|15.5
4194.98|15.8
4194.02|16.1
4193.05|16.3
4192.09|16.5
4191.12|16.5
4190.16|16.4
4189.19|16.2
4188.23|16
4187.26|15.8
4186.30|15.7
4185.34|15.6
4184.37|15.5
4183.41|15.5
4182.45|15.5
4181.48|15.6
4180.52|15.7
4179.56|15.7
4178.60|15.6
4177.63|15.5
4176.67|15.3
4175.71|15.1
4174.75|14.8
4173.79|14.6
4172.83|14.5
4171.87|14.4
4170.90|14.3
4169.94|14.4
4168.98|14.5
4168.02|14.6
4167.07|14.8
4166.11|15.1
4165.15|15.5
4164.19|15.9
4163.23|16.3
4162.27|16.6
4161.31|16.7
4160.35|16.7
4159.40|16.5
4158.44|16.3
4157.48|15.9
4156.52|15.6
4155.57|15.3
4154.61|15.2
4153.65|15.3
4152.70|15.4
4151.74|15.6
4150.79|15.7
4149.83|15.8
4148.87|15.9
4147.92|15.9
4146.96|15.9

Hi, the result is 17.9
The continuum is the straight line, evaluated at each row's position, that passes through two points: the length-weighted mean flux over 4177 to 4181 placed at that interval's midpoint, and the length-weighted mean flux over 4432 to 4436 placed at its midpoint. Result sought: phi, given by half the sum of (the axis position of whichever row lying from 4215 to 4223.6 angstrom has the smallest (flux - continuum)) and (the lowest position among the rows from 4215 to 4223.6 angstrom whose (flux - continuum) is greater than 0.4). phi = 4219.2 angstrom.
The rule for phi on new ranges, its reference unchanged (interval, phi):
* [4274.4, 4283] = 4275.9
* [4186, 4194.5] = 4187.7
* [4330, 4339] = 4334.4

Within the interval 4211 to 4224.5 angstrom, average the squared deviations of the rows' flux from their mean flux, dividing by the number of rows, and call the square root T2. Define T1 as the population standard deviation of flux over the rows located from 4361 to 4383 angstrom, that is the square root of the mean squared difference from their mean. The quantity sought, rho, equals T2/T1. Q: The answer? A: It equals 0.8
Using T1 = 0.72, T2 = 0.6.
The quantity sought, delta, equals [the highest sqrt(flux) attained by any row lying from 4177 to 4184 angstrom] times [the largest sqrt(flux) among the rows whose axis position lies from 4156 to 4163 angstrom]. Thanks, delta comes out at 16.2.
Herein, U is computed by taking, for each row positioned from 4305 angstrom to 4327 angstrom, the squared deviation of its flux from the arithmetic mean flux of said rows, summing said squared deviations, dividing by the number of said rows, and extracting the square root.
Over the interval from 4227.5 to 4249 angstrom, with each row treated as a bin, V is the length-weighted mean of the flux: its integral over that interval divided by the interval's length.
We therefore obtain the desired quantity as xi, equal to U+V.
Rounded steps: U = 1.6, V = 17.1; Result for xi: 18.8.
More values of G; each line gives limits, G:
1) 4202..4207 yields 14.8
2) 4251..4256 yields 16.8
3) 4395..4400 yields 17.7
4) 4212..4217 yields 16.6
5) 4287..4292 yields 15.7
